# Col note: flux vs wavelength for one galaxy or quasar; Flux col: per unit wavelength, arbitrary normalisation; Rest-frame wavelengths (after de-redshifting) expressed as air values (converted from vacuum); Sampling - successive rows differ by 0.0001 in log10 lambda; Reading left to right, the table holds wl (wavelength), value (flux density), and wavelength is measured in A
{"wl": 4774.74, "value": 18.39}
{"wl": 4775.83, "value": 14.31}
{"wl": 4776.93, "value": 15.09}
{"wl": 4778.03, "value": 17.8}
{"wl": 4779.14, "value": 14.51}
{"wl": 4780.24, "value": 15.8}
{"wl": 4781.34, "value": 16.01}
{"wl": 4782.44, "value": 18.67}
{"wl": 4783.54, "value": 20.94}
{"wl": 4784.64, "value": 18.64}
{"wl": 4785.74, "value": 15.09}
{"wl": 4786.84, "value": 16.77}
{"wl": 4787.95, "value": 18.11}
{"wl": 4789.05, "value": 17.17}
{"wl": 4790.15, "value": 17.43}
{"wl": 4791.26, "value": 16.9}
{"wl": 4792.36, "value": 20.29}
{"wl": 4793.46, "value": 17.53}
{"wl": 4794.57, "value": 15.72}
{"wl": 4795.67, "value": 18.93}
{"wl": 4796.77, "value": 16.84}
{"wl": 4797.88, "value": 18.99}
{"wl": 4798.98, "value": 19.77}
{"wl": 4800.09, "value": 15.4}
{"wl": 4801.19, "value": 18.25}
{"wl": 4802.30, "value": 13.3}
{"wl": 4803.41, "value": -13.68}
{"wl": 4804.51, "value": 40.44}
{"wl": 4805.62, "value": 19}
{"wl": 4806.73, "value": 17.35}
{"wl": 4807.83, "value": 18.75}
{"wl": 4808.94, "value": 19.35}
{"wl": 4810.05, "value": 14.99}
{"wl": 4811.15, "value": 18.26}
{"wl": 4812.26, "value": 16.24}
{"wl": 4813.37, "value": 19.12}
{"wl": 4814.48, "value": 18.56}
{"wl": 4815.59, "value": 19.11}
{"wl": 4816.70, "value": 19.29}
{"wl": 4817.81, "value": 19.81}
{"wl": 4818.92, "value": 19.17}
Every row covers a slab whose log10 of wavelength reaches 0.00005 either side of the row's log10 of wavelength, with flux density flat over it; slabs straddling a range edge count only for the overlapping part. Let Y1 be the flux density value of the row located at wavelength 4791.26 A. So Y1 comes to 16.9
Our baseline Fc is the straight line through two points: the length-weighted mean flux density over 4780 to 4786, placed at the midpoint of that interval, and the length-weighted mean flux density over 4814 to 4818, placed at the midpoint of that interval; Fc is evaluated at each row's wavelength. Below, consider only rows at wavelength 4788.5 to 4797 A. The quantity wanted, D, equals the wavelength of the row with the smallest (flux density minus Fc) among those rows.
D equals 4794.57 A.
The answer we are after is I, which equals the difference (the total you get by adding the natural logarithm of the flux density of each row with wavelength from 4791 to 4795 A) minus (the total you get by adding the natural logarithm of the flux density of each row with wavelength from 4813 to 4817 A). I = 0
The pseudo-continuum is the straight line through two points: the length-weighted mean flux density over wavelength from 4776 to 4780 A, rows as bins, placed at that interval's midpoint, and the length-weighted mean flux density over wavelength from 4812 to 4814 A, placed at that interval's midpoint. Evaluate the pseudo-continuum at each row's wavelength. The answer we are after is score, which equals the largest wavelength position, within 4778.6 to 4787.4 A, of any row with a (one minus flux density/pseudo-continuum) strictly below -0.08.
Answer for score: 4784.64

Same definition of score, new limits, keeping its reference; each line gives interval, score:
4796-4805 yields 4804.51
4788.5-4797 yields 4795.67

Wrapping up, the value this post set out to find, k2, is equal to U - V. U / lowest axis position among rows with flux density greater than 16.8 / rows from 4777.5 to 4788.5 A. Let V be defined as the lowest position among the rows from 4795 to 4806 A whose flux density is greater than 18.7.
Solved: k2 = -17.6 A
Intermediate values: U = 4778.03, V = 4795.67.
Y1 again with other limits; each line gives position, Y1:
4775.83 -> 14.31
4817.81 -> 19.81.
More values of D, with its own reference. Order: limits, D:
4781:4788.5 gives 4785.74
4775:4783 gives 4775.83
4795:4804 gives 4803.41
